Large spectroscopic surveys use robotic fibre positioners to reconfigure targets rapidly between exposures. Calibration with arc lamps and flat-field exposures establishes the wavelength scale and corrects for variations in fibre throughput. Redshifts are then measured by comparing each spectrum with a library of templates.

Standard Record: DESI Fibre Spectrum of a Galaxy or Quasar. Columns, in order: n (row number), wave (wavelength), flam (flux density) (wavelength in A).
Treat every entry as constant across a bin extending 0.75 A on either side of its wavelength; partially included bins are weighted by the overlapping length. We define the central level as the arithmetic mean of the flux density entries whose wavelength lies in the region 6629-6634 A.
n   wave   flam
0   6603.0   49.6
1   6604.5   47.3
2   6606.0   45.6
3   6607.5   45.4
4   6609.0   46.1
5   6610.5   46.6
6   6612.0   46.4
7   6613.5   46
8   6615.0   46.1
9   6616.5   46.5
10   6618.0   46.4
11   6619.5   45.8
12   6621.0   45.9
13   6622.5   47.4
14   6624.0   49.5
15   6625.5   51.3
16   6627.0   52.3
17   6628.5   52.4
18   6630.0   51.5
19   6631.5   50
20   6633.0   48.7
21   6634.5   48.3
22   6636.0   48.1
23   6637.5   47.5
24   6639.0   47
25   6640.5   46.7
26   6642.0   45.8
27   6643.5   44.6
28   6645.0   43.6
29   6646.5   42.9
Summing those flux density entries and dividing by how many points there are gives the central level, 50.1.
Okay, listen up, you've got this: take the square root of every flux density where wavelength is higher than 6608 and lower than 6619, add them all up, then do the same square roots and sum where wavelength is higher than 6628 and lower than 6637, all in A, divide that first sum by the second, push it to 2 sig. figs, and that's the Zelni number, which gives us 1.1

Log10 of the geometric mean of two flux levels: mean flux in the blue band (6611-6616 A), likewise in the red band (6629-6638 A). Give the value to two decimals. 1.68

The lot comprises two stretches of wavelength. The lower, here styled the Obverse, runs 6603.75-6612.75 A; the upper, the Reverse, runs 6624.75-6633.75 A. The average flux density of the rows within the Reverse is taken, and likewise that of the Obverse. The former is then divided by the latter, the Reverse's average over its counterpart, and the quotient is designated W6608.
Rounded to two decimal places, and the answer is 1.10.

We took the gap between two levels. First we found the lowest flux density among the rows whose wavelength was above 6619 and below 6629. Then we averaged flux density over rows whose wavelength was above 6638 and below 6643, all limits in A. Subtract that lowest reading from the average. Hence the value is 1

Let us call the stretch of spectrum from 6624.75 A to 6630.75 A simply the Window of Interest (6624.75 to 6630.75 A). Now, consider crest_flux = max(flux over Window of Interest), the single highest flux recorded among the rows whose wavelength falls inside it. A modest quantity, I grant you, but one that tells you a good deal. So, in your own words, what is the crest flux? 52.4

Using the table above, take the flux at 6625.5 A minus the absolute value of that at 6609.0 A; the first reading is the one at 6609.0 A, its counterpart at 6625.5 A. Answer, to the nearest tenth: 5.2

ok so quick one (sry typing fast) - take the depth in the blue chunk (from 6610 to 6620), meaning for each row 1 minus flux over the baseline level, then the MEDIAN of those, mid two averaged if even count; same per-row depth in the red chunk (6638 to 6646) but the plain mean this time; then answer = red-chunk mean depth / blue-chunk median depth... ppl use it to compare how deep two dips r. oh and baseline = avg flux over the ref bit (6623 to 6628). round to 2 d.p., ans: 1.19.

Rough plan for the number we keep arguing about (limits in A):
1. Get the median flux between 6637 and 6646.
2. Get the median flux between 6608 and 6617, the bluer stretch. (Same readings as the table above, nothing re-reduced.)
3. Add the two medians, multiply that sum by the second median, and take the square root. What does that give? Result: 65.4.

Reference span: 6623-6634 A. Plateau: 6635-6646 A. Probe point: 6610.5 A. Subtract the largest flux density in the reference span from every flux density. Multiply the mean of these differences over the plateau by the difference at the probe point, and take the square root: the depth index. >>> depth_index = 6.0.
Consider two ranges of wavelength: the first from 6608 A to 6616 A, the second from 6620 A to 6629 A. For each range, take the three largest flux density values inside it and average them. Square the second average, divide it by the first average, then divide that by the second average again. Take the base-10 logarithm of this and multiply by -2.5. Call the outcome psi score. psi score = -0.12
